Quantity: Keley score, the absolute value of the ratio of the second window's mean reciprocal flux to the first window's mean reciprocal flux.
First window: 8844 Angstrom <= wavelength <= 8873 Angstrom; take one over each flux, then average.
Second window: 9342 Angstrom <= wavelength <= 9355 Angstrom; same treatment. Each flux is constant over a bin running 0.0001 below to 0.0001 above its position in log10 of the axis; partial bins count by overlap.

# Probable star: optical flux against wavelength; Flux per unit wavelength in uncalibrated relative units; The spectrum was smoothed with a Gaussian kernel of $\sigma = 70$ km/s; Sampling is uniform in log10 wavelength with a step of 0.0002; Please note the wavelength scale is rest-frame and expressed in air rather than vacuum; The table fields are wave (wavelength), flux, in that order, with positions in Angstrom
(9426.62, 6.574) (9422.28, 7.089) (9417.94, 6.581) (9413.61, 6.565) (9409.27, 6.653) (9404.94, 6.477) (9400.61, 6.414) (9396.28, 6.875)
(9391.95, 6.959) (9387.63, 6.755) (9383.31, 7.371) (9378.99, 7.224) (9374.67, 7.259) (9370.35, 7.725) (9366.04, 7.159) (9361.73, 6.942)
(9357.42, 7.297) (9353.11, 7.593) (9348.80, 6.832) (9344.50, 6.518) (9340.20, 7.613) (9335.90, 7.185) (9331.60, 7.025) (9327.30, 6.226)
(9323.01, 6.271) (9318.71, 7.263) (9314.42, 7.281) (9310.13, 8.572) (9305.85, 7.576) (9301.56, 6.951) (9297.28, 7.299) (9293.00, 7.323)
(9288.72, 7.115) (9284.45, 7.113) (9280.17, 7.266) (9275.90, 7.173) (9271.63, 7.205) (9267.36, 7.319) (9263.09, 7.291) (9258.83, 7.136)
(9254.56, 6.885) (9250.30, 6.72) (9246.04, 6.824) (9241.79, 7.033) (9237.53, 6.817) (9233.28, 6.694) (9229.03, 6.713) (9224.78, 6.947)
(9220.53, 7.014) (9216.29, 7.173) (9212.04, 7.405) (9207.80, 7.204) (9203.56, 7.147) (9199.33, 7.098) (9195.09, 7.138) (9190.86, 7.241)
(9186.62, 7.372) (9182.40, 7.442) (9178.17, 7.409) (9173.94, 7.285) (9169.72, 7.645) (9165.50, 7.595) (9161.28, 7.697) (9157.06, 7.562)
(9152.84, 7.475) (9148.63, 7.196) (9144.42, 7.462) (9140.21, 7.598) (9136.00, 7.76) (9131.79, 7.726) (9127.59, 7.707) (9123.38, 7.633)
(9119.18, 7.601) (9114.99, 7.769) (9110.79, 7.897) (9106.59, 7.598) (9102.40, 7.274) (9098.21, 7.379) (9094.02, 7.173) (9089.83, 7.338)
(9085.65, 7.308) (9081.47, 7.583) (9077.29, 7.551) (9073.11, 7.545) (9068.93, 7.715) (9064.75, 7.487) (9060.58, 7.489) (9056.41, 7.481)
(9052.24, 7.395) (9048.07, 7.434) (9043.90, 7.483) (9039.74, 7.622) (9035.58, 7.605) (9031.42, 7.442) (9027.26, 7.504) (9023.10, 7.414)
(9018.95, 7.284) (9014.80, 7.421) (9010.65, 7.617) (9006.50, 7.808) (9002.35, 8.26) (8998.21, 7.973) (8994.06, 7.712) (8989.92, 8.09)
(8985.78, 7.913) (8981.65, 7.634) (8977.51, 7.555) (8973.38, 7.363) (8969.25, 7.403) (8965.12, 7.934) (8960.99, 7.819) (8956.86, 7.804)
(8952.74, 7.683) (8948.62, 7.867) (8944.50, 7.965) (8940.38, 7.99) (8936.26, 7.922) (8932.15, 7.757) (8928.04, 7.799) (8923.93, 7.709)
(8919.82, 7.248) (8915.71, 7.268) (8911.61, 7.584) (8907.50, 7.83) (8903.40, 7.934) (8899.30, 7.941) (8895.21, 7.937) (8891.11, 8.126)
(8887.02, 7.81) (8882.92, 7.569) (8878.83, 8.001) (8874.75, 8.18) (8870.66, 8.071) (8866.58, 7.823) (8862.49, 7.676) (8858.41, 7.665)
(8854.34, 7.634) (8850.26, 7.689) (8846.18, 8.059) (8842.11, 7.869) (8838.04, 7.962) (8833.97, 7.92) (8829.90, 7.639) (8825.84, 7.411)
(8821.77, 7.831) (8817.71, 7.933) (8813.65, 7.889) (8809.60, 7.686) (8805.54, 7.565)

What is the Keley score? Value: 1.12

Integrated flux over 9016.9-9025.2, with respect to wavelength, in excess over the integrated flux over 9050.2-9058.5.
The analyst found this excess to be -1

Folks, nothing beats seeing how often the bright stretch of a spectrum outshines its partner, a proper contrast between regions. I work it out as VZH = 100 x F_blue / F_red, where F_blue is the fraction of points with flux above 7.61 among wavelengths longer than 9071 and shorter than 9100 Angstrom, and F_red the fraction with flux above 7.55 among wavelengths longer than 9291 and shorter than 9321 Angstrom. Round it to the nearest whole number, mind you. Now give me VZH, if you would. 0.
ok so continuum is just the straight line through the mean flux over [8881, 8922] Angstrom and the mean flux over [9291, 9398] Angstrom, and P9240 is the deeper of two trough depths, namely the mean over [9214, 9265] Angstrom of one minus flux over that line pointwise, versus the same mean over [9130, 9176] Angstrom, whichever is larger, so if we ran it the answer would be 0.049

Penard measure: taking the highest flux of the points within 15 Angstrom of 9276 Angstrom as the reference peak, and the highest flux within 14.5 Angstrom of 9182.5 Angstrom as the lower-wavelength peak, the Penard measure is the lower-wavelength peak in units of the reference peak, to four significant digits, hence 1.045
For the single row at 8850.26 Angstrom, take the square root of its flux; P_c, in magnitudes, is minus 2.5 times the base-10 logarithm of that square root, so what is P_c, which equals -1.107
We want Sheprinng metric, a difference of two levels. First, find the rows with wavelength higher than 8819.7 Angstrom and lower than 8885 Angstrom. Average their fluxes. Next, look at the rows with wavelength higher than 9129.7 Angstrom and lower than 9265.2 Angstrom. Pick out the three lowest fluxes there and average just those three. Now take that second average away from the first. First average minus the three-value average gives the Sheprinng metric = 1.10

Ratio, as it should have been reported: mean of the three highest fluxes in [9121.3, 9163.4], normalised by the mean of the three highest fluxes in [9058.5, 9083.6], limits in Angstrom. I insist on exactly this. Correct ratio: 1.015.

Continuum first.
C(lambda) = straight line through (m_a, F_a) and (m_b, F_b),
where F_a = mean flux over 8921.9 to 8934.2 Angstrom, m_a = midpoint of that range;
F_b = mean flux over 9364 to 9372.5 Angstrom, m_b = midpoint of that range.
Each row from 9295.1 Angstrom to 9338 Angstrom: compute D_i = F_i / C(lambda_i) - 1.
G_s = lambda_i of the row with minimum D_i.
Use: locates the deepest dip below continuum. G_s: 9327.30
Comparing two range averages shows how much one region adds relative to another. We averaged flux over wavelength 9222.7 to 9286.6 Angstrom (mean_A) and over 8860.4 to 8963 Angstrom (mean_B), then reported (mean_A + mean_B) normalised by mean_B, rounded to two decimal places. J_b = 1.90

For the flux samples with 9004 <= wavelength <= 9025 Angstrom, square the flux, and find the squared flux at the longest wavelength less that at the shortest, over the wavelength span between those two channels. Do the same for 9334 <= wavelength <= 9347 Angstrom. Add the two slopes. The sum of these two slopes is -1.4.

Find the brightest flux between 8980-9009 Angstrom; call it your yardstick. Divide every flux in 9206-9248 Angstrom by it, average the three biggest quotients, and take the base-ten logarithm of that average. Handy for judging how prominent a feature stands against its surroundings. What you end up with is -0.056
